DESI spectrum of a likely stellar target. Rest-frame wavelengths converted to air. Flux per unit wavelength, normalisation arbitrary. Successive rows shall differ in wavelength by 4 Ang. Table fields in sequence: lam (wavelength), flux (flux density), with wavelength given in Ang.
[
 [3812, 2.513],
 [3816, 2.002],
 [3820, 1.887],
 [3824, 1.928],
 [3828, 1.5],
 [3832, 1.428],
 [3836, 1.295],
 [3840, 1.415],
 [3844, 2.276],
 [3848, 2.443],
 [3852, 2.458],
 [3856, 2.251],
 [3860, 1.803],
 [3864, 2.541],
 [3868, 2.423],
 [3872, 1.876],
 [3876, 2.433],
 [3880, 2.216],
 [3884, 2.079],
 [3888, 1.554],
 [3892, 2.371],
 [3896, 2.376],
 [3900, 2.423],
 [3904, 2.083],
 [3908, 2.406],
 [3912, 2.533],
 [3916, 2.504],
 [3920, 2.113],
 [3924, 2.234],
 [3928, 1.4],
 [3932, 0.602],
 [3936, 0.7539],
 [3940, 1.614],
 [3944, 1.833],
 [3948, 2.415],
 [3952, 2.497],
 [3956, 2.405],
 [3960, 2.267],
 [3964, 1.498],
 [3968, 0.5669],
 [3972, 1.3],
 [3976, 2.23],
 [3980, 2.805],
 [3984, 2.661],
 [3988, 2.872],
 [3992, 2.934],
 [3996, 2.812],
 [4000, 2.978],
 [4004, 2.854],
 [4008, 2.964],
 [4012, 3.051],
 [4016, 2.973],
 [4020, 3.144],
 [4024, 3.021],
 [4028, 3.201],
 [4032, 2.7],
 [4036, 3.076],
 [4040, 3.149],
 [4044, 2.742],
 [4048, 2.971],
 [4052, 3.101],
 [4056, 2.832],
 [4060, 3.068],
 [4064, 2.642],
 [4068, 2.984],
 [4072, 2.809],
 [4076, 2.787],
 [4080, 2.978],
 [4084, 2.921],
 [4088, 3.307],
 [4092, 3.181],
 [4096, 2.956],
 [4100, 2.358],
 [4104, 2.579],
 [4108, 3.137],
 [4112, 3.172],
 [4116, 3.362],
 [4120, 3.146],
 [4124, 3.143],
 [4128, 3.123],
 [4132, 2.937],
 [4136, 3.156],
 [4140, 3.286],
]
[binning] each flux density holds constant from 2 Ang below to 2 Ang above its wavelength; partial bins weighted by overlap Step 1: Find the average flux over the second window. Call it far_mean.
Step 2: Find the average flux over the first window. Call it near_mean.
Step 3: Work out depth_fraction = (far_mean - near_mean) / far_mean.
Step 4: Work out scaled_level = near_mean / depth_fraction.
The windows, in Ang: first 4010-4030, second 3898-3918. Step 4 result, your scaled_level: -11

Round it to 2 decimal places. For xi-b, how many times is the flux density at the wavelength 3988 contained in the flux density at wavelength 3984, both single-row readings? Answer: 0.93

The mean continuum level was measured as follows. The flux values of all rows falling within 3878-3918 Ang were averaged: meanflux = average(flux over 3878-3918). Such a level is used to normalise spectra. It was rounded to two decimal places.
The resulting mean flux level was 2.25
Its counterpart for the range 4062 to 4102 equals 2.89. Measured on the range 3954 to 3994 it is 2.15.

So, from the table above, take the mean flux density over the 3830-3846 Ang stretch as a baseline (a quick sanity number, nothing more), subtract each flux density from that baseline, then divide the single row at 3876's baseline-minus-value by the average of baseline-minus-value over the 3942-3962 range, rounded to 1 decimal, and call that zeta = 1.2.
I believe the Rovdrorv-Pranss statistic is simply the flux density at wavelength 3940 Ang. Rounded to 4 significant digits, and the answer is 1.614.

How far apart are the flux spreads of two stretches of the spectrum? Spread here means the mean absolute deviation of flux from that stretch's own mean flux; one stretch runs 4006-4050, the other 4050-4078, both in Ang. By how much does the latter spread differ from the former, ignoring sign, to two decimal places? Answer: 0.02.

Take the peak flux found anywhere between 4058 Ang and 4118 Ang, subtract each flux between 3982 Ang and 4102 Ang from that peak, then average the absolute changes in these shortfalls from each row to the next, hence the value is 0.214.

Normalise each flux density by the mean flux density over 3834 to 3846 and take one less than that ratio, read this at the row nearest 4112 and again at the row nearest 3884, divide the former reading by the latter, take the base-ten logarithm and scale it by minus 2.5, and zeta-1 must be -1.40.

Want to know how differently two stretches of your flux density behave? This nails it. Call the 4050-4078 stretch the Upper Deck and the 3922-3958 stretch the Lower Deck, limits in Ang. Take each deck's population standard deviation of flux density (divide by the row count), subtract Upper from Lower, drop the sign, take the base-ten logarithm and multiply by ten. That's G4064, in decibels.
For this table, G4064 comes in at -2.8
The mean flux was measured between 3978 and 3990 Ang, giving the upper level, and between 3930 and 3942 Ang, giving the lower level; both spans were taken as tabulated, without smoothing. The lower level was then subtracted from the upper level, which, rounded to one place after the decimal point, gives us 1.8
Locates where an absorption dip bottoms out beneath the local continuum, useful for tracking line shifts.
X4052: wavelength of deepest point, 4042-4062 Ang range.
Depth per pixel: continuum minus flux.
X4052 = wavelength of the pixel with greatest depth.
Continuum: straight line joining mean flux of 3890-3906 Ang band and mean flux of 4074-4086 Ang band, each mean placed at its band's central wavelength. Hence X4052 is 4044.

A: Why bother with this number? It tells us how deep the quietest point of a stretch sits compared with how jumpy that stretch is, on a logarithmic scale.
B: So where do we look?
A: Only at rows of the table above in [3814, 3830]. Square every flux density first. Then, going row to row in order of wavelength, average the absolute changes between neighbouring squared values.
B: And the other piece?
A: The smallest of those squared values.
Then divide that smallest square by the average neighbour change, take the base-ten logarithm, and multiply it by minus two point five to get -1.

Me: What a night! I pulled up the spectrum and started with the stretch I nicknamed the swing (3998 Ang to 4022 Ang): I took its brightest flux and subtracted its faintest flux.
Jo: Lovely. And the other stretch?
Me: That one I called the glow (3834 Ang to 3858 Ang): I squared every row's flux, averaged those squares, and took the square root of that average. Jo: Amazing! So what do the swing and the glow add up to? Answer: 2.4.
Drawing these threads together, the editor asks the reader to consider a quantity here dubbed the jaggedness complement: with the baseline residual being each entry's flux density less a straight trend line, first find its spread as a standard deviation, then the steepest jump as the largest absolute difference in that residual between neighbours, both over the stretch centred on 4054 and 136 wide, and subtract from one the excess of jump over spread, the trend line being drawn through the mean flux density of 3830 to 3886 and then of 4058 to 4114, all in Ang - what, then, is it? 0.63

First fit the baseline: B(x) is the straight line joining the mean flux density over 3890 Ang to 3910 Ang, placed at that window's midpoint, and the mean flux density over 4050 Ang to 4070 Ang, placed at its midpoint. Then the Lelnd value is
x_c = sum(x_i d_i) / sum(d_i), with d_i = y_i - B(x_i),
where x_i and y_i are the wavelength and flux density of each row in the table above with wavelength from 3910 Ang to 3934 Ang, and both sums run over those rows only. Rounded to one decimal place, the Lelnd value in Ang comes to 3930.6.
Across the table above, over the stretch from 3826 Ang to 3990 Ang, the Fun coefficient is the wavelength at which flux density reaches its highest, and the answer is 3988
